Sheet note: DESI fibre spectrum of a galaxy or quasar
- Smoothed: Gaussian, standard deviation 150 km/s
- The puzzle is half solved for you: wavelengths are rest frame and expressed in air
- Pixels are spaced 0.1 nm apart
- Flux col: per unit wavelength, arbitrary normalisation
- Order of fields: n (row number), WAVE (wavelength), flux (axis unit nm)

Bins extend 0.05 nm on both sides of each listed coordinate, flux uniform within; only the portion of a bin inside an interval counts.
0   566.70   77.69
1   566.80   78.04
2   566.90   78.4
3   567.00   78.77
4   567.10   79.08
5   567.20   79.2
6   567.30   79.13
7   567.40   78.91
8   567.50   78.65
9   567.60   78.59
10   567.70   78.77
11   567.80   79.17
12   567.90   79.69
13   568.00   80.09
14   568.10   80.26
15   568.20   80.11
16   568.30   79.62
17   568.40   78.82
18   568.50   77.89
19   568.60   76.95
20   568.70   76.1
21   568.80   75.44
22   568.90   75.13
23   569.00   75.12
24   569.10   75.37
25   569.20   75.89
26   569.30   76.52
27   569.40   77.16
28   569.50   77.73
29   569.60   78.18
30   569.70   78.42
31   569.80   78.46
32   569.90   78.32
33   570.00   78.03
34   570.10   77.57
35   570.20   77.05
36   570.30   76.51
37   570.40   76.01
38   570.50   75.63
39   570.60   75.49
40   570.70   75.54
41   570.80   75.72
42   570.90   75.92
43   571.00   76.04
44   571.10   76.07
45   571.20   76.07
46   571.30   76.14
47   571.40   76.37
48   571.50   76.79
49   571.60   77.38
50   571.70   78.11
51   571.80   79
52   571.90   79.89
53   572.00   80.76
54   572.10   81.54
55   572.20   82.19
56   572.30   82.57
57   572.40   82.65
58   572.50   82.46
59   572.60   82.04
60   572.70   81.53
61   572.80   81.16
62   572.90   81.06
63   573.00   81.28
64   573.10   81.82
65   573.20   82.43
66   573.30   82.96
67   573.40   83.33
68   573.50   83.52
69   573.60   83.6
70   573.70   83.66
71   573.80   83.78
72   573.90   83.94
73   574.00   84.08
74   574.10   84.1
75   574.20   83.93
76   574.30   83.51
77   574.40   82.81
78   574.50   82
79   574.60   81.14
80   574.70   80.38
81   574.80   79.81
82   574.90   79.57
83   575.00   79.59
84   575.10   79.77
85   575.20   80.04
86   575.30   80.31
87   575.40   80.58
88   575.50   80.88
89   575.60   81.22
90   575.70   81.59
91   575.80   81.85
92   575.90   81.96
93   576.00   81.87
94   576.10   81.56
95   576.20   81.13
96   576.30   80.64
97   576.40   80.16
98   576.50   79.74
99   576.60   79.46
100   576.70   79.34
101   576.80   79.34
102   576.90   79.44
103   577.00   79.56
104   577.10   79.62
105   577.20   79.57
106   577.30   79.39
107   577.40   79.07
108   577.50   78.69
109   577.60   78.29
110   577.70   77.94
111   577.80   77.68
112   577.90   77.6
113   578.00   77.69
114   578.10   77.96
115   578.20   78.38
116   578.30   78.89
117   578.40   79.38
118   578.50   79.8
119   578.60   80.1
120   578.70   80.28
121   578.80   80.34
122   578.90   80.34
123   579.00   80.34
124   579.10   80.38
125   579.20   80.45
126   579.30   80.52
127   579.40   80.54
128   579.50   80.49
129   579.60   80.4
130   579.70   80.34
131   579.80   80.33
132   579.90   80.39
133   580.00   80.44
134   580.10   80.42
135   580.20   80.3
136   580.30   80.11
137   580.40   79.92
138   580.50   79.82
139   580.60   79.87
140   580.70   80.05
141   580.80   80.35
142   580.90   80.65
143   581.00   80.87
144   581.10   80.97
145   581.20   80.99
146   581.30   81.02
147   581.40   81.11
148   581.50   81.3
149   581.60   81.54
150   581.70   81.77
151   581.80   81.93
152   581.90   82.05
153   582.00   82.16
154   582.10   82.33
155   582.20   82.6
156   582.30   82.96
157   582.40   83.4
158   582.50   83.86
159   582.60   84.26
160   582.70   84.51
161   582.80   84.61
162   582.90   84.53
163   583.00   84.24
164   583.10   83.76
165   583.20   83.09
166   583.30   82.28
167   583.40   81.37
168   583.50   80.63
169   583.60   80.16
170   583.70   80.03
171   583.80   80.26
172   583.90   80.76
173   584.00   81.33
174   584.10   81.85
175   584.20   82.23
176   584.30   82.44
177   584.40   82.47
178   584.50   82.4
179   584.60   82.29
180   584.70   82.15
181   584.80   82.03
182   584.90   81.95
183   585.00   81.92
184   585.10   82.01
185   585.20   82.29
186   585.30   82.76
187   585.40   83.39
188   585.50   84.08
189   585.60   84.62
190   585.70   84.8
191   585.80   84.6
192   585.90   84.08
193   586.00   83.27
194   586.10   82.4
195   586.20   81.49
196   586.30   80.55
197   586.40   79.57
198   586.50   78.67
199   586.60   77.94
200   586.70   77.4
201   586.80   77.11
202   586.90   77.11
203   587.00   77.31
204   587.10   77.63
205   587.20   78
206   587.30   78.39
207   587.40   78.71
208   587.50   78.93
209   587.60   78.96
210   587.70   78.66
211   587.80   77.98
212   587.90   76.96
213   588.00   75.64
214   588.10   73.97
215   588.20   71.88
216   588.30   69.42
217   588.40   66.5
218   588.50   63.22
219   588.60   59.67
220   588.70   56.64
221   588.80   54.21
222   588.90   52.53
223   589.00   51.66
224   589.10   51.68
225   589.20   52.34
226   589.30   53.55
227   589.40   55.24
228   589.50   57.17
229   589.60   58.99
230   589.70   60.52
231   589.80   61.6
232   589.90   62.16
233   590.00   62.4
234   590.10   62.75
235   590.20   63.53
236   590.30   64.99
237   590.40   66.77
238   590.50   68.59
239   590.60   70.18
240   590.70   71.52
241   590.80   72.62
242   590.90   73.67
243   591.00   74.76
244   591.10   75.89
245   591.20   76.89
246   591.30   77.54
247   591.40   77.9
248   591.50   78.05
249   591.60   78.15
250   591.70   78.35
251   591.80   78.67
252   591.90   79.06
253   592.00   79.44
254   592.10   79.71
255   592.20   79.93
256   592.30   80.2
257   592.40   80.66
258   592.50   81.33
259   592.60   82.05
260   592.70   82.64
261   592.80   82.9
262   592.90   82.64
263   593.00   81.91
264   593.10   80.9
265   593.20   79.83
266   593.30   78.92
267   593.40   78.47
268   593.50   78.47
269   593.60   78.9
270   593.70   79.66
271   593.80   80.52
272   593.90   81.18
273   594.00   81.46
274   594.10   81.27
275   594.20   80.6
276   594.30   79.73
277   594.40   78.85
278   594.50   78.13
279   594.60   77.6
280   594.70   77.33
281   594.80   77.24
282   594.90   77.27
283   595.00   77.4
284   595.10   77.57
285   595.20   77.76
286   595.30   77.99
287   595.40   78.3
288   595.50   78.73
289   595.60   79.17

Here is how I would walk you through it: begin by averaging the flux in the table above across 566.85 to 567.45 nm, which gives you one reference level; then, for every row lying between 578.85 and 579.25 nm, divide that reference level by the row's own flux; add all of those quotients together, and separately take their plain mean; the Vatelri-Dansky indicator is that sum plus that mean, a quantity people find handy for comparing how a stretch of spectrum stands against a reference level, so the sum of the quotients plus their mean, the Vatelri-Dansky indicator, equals 4.91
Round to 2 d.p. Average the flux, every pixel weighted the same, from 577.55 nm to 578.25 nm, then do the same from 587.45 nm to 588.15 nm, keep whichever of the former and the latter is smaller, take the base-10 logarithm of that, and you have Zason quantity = 1.89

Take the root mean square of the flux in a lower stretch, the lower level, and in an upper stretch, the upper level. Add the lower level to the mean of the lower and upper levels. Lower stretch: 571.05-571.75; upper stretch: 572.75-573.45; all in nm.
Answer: 156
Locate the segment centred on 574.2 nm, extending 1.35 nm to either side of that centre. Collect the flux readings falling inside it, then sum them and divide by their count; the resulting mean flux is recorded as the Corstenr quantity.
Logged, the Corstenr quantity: 82.0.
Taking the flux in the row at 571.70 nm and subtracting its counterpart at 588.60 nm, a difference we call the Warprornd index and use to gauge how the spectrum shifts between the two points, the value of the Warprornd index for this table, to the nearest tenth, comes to 18.4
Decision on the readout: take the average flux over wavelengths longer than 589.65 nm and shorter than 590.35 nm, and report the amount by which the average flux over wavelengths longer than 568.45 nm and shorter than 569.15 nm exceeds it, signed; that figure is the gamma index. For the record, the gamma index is 13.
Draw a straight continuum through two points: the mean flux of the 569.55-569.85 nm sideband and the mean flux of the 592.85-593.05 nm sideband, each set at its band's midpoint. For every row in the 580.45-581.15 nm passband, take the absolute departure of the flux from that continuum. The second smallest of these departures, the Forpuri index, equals 0.2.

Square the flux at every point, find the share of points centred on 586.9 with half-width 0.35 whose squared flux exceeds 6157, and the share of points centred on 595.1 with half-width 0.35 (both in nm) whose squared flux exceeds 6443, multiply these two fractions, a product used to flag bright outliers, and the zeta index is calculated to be 0.0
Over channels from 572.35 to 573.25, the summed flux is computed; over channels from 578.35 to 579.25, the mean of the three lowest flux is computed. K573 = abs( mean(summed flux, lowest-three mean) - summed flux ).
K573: 328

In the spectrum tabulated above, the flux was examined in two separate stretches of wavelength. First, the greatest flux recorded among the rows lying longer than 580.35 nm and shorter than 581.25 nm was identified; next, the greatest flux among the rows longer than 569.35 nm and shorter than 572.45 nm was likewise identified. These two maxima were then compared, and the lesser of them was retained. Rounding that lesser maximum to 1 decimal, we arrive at 81.0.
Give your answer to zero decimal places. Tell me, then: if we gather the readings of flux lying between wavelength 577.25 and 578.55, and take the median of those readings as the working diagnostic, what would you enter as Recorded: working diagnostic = 78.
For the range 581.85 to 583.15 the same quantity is 84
